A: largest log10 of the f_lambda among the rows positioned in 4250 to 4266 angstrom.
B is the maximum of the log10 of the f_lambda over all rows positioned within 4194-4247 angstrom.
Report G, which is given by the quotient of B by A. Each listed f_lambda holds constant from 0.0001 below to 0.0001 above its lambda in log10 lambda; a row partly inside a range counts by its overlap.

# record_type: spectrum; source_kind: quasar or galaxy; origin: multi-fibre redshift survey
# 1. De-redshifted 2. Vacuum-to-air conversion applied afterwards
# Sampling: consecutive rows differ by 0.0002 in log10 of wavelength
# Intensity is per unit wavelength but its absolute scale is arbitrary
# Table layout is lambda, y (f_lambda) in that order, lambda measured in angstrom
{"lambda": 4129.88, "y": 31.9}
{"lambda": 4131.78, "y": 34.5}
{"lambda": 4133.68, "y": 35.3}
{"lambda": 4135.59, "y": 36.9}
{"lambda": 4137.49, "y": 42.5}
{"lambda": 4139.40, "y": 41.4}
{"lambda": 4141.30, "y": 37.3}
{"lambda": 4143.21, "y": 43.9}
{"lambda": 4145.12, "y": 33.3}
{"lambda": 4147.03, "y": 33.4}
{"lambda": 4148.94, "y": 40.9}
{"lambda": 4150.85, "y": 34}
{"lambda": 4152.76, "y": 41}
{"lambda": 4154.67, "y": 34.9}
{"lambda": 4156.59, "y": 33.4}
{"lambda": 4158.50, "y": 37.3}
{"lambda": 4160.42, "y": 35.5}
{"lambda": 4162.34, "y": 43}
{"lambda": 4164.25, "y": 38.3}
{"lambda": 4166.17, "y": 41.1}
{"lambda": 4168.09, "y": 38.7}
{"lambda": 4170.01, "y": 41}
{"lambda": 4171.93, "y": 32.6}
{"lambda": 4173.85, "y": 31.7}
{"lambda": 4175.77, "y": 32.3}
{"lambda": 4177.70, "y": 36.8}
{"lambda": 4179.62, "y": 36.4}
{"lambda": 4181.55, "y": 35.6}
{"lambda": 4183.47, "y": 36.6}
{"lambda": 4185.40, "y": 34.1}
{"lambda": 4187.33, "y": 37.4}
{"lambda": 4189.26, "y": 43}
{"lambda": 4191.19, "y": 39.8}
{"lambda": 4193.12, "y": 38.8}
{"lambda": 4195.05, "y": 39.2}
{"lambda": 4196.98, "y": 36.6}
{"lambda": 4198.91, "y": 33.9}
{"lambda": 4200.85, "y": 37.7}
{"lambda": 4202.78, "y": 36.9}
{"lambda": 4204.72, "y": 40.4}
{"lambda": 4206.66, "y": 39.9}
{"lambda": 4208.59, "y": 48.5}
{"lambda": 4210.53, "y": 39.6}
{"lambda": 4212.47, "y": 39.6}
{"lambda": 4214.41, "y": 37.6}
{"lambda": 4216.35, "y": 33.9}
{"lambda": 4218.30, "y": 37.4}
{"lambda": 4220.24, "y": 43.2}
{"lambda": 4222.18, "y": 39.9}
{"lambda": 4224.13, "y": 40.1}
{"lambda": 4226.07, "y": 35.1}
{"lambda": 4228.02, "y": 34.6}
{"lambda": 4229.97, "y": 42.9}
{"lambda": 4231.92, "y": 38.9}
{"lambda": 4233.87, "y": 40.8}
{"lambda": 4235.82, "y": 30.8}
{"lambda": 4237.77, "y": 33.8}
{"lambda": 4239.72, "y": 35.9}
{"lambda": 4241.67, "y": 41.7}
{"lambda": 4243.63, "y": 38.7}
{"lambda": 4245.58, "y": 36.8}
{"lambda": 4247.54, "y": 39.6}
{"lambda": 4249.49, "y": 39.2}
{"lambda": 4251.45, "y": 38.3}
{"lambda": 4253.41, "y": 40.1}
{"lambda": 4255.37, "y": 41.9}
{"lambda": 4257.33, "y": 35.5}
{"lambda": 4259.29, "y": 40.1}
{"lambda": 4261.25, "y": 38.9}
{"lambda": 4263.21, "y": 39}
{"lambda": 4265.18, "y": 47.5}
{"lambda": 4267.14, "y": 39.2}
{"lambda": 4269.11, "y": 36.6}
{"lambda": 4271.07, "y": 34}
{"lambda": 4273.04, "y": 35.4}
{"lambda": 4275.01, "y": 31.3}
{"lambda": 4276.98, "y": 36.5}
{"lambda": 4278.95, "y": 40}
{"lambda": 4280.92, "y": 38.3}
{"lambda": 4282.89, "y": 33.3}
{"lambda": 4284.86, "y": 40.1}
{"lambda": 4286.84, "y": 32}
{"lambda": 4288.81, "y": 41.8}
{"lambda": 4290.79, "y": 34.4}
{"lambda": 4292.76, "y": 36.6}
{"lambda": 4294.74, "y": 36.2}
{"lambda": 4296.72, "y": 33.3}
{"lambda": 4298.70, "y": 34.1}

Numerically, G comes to 1.01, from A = 1.677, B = 1.69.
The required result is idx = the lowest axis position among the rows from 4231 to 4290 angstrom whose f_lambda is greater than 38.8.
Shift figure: 4231.92 angstrom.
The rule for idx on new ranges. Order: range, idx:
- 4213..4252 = 4220.24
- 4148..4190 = 4148.94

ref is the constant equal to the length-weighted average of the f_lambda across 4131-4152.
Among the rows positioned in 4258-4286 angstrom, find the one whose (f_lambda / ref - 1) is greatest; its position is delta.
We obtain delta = 4265.18 angstrom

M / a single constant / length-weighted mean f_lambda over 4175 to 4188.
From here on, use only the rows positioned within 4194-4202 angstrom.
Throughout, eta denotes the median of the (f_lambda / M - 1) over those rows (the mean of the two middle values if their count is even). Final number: 0.044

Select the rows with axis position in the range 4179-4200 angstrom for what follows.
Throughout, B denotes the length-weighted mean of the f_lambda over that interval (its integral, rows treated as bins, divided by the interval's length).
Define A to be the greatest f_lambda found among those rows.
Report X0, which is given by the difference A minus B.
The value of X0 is 5.6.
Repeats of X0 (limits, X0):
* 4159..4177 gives 5.9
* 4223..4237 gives 5.3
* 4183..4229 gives 10.0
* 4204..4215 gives 7.4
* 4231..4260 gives 3.8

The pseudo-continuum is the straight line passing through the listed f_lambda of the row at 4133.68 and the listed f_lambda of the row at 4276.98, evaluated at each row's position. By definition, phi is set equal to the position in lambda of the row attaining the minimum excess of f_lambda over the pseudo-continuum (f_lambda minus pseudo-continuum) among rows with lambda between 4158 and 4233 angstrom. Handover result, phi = 4173.85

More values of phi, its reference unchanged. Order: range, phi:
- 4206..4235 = 4216.35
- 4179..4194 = 4185.40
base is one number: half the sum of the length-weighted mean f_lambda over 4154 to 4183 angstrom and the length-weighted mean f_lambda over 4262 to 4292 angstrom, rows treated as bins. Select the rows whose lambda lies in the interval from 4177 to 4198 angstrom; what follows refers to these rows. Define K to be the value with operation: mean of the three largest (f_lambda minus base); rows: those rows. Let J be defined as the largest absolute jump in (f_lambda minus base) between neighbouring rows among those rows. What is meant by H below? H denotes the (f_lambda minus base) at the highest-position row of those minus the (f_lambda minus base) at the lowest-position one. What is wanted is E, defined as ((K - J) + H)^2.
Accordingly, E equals 4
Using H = -0.2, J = 5.6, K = 3.7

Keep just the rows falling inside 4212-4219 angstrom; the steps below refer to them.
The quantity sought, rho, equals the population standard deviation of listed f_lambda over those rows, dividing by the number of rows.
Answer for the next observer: 2.1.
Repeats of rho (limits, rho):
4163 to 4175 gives 3.8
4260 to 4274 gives 4.1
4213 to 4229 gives 3.0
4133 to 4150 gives 3.7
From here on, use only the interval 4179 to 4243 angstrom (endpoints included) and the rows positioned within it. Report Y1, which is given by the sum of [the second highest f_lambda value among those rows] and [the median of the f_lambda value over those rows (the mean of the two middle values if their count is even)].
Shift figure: 81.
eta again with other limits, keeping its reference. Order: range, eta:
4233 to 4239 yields -0.050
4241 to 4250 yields 0.101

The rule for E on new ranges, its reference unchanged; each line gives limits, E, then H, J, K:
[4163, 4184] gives 46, -1.7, 8.4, 3.3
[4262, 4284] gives 79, -5.7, 8.5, 5.3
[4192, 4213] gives 4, 0.8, 8.9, 6.0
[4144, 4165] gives 5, 5.0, 7.5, 4.7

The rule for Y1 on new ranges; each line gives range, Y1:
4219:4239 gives 82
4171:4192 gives 76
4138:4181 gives 80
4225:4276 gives 82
